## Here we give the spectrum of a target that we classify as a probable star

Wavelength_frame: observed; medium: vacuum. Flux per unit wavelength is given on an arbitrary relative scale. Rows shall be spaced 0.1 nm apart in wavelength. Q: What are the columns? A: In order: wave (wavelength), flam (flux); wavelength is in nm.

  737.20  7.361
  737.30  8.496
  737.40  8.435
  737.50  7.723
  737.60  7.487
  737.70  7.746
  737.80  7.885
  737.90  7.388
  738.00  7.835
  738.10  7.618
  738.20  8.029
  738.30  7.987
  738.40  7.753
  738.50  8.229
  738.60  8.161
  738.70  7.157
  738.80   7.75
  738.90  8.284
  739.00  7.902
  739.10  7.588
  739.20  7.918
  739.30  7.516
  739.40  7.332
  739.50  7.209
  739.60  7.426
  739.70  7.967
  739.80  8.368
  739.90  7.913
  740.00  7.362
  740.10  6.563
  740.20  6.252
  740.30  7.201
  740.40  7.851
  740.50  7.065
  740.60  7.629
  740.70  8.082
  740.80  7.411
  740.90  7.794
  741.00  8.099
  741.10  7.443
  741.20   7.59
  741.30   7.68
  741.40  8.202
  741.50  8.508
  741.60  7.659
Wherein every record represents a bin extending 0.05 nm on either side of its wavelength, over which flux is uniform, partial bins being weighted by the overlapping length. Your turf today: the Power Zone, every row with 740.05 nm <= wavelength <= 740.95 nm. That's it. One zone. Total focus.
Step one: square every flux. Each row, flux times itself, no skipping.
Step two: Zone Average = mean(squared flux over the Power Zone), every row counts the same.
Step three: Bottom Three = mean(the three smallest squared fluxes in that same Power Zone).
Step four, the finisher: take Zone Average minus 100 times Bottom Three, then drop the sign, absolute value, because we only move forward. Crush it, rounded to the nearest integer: 4349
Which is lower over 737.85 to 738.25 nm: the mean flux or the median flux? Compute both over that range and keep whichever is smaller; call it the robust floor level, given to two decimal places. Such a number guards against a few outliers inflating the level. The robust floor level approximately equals 7.72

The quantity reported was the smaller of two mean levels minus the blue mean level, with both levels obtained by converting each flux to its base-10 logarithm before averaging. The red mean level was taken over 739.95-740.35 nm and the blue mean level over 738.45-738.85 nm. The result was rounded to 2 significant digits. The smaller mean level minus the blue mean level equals -0.058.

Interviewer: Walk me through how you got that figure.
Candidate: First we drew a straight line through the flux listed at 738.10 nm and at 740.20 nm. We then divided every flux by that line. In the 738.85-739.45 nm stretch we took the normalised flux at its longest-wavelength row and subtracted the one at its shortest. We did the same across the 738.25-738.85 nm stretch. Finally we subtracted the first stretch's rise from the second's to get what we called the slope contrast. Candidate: 0.1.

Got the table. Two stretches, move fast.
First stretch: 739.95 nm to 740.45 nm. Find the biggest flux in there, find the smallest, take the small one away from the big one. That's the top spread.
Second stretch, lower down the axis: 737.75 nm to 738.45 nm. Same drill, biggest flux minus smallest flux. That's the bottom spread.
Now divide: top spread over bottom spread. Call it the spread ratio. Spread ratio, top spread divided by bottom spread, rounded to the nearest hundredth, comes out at 2.49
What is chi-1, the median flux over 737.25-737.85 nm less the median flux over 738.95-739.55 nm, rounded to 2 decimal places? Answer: 0.26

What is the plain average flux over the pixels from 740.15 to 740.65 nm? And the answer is 7.20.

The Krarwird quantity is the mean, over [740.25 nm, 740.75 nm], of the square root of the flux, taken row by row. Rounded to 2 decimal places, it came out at 2.75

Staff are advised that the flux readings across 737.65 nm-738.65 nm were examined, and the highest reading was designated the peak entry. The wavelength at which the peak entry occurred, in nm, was 738.50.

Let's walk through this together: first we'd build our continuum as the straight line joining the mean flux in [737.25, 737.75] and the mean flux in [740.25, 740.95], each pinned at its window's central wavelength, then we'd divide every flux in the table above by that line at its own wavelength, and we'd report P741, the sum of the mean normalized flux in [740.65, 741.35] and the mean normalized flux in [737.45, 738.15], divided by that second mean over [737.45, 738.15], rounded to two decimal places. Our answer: 2.06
